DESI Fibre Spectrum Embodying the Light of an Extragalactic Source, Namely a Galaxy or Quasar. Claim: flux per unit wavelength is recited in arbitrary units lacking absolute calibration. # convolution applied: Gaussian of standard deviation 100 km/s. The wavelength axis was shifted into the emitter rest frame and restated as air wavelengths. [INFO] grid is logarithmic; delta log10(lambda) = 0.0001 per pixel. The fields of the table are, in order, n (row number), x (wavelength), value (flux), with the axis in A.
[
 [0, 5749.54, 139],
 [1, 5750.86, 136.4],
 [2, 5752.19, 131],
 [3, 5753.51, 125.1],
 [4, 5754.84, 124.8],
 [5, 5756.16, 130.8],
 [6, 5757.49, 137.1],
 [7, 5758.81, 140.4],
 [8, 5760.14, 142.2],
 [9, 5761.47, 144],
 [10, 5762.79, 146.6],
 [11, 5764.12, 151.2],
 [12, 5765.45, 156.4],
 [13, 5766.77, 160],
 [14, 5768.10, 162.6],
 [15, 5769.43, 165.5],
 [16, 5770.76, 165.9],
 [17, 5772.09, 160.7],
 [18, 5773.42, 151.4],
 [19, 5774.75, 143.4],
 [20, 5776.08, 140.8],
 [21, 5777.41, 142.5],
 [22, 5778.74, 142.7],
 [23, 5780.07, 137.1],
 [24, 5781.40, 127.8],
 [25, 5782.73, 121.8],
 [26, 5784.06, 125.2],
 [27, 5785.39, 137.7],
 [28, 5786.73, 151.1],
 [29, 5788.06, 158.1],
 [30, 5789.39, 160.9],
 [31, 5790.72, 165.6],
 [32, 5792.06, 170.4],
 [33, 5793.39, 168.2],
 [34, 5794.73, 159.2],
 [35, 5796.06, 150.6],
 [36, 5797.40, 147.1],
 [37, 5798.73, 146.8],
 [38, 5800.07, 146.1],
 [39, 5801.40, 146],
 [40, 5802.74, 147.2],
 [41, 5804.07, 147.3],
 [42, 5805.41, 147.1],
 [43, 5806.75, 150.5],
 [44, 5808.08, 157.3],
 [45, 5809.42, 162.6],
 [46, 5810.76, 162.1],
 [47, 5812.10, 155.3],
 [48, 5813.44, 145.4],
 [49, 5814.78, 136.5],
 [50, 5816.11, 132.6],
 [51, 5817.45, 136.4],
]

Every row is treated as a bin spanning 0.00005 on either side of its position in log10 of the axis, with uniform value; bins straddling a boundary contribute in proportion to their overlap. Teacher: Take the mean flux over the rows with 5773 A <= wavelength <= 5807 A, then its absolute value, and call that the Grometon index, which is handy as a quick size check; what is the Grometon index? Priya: 147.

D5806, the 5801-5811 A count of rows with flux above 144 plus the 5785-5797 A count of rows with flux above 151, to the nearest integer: 15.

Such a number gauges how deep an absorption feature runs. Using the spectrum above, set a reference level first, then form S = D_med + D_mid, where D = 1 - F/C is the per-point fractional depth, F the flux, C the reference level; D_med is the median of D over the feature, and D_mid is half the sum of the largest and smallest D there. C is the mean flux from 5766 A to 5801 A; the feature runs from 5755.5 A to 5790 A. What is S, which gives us 0.09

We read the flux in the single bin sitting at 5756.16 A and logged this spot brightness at 130.8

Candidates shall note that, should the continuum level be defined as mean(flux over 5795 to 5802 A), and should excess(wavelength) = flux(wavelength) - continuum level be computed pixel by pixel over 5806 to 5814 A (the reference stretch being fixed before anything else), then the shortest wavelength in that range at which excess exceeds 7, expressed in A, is 5808.08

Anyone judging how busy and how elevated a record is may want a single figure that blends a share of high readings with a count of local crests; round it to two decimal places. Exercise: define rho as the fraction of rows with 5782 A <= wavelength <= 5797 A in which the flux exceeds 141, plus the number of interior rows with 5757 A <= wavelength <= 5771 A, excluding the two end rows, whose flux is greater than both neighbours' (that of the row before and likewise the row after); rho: 0.73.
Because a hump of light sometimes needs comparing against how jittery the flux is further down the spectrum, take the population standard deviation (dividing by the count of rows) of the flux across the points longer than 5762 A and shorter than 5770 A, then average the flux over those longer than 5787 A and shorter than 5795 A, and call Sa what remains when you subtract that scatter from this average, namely 157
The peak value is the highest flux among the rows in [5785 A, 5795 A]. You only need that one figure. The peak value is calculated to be 170.4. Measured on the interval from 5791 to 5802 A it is 170.4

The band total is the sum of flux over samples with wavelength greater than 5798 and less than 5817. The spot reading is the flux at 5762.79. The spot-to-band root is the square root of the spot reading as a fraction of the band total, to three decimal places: 0.265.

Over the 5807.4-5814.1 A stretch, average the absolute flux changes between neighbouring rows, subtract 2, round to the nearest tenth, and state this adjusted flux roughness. 3.6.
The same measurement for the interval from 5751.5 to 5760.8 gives 1.9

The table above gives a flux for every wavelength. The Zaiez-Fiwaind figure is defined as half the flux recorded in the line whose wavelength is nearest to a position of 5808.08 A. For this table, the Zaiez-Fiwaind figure 79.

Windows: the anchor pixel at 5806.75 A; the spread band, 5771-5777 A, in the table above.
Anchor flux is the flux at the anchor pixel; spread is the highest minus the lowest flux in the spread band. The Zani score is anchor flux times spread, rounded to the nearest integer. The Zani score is 2995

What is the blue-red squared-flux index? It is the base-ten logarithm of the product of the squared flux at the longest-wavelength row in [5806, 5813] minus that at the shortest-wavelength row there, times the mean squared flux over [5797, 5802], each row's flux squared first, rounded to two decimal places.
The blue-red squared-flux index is 7.50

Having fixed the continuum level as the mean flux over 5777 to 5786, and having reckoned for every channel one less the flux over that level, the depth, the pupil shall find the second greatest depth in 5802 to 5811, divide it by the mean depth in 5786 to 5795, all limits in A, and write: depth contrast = 0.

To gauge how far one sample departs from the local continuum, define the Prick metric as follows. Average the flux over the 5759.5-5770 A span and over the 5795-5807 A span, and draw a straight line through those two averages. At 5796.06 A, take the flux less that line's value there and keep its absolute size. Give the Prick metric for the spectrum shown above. 2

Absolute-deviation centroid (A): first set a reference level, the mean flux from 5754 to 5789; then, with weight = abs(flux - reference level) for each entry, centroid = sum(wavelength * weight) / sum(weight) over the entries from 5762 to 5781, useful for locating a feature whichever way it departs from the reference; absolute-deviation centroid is 5770.2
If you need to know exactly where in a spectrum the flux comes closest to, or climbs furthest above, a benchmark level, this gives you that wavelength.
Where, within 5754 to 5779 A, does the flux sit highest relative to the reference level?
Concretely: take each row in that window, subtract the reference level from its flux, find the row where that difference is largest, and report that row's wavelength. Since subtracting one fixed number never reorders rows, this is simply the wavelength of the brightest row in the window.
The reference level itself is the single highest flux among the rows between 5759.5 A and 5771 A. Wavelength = 5770.76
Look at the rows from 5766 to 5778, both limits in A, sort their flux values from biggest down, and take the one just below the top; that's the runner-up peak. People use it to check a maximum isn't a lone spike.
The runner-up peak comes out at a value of 165.5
